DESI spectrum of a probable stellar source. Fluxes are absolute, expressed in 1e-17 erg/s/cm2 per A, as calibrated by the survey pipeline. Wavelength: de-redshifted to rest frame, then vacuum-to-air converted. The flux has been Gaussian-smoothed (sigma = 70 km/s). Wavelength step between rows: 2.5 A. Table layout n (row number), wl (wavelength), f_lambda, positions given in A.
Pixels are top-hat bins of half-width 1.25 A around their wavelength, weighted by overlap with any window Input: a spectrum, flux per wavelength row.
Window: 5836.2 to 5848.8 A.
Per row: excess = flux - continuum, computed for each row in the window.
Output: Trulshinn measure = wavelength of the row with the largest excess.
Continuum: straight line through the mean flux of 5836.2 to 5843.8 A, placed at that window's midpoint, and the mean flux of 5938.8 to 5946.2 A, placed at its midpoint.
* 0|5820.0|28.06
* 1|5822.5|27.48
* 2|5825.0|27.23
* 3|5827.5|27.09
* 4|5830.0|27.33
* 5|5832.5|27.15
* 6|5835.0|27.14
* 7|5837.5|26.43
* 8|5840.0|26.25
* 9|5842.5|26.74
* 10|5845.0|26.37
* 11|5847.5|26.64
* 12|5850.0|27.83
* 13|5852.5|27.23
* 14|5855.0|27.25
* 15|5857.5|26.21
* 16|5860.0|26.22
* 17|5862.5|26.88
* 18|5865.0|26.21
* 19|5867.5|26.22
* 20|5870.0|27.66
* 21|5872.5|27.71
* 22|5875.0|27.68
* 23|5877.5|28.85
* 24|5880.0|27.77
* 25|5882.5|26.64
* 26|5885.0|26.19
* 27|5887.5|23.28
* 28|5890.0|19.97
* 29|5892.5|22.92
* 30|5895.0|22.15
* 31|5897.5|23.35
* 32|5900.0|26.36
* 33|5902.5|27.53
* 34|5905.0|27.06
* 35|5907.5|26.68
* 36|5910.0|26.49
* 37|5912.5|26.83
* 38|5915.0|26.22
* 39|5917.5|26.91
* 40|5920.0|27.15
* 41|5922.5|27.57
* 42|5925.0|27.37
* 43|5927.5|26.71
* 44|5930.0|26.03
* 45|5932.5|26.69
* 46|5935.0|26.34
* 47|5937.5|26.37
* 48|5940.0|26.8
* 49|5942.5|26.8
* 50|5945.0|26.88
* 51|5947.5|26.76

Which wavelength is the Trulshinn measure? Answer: 5842.5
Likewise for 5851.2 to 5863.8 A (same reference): 5855.0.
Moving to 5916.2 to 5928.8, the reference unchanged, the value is 5922.5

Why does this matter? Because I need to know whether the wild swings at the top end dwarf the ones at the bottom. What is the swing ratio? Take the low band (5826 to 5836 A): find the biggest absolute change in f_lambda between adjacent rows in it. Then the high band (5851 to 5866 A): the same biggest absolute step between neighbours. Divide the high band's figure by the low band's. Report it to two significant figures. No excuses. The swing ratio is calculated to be 4.3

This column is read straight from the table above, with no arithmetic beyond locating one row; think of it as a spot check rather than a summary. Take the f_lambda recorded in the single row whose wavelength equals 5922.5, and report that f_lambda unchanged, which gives 27.57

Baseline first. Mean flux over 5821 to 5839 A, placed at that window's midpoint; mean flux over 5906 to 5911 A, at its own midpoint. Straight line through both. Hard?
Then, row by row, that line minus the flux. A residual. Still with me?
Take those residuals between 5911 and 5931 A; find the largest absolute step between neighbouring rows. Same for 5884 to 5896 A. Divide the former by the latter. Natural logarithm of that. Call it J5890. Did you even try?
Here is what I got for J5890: -1.5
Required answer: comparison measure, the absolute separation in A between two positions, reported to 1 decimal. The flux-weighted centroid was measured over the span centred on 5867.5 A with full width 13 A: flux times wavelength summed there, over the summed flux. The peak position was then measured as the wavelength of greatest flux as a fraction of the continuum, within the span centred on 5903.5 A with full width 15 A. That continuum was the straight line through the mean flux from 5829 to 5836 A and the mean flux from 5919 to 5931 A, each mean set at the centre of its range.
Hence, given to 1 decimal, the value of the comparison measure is 34.9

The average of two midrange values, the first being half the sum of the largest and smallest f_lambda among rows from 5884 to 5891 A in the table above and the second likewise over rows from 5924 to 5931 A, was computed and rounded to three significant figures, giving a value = 24.9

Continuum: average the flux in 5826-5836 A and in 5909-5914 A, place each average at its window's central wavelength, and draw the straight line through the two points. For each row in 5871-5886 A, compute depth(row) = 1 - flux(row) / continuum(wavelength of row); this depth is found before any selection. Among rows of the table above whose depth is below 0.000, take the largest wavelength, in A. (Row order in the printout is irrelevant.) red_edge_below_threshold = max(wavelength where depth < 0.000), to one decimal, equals 5880.0 A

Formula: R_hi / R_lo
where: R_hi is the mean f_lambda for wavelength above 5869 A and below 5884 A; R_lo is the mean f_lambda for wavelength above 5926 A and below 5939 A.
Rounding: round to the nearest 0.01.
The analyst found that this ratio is 1.05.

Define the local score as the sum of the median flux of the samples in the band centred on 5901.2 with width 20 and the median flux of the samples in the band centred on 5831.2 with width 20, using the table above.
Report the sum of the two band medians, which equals 53.6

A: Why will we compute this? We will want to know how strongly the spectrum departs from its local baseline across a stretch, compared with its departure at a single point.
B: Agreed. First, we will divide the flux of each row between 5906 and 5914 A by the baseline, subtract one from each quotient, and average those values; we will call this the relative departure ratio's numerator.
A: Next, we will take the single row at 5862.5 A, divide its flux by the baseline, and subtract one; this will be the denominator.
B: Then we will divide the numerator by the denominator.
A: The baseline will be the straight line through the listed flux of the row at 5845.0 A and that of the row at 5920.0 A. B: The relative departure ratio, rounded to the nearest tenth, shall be -1.1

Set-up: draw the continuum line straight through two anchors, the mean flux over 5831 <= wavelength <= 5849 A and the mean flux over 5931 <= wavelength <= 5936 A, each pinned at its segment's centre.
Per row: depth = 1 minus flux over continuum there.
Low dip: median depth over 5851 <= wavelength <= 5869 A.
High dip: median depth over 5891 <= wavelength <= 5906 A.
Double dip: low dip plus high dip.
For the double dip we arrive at 0.080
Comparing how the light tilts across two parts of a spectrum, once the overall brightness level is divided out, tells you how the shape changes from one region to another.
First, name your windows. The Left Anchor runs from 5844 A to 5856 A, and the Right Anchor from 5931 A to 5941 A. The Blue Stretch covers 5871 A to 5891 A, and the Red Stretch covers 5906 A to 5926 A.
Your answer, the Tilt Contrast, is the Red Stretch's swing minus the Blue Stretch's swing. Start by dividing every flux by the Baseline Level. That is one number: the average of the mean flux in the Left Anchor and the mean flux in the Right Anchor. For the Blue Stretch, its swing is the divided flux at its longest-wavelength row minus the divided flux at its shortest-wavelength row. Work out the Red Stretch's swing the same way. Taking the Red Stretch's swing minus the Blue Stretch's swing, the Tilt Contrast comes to 0.31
